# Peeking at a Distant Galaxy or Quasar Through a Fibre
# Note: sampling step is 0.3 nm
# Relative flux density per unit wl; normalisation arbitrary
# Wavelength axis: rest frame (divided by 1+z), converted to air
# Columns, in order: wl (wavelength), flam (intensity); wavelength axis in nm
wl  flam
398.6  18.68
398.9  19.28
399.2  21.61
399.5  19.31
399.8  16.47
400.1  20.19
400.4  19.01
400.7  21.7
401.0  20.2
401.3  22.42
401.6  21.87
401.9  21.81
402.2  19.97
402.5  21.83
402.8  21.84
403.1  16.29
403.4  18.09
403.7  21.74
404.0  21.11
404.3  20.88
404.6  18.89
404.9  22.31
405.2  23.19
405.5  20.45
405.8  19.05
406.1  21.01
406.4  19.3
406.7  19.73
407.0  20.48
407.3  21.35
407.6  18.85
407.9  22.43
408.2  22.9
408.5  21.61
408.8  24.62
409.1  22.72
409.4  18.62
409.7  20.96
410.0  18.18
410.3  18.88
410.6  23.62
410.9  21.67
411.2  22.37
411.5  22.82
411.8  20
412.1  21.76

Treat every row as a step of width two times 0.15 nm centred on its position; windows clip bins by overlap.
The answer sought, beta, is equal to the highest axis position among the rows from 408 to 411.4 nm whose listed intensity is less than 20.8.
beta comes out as 410.3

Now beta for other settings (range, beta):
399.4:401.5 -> 401.0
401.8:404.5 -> 403.4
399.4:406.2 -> 405.8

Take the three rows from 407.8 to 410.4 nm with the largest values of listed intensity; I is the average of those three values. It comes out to 23.4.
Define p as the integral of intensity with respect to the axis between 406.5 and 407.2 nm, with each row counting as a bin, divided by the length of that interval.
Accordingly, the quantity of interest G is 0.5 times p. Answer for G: 10.1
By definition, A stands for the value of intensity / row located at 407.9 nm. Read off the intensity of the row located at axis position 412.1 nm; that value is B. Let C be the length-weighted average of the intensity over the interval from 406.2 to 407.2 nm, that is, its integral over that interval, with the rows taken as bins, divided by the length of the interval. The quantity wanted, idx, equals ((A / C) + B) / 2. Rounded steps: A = 22.43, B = 21.76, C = 20.0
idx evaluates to 11.4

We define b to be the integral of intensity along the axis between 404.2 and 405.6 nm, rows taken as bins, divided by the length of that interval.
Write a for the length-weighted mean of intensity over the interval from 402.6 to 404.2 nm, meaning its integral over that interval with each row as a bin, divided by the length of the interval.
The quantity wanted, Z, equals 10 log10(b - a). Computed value 1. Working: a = 19.9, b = 21.2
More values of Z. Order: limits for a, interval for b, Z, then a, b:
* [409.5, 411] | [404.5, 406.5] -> -9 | 20.6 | 20.7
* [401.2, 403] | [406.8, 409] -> -6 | 21.5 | 21.7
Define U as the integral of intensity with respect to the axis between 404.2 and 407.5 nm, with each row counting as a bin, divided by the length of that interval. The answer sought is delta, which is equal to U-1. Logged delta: 19.6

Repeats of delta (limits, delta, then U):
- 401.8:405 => 19.4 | 20.4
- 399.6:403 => 19.6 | 20.6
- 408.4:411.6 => 20.4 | 21.4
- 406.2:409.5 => 20.2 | 21.2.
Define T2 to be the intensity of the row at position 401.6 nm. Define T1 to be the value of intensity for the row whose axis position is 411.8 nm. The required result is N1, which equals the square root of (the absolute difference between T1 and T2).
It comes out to 1.4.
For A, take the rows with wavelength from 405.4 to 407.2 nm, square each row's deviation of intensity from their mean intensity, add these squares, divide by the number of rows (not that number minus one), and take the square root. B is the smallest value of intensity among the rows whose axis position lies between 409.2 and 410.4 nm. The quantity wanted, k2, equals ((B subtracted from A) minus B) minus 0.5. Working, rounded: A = 0.7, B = 18.18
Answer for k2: -36.2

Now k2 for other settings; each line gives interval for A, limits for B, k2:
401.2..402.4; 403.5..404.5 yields -41.3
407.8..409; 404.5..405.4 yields -37.2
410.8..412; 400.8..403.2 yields -32.0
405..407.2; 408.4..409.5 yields -36.5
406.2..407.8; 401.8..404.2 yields -32.2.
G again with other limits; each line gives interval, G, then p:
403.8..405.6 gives 10.6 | 21.17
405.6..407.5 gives 10.1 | 20.13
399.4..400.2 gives 9.3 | 18.52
